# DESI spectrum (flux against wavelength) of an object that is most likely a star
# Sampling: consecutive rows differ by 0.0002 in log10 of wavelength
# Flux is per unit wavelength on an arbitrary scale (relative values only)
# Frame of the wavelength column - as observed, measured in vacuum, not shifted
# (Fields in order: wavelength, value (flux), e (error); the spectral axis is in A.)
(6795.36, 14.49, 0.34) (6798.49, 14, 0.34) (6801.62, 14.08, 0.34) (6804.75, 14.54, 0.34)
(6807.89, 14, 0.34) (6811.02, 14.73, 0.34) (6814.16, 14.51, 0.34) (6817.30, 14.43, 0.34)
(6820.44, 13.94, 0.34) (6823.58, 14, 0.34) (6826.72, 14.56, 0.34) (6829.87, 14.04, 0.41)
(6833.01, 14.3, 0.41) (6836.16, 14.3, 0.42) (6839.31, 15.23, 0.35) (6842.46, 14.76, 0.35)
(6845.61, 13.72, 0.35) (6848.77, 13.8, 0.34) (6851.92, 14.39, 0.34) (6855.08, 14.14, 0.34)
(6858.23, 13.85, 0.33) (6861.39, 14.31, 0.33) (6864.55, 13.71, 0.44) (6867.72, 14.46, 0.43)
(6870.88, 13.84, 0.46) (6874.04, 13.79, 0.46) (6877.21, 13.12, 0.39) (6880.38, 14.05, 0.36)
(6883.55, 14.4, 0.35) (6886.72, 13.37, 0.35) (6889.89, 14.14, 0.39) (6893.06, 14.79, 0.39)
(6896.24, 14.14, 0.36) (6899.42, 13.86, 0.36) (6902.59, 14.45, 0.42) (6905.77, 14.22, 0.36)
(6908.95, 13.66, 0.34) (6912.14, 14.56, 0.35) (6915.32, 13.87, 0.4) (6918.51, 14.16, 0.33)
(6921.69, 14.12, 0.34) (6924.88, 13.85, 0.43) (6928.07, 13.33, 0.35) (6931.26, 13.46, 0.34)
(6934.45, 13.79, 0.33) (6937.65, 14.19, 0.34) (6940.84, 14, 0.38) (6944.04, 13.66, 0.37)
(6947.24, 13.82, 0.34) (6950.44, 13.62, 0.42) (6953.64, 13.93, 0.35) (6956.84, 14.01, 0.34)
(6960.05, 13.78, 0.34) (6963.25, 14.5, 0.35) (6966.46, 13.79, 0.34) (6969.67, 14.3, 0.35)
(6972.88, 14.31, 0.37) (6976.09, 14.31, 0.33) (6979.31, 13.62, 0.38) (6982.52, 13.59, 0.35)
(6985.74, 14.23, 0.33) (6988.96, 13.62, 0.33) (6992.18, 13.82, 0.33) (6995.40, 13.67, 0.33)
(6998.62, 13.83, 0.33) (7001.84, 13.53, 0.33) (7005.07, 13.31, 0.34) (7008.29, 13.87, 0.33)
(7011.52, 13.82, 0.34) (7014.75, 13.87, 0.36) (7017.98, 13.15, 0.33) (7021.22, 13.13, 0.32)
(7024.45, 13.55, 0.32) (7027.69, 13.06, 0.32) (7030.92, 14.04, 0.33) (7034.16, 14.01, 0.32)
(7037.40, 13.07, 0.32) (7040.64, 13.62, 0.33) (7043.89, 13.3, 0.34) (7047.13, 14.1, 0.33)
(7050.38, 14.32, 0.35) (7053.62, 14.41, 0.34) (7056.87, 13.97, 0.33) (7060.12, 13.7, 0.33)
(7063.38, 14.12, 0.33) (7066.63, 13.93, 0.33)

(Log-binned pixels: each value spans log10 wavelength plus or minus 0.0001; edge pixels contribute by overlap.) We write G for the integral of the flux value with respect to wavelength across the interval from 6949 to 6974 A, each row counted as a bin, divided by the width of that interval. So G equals 14.0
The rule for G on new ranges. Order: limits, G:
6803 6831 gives 14.3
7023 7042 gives 13.6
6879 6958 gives 14.0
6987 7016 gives 13.7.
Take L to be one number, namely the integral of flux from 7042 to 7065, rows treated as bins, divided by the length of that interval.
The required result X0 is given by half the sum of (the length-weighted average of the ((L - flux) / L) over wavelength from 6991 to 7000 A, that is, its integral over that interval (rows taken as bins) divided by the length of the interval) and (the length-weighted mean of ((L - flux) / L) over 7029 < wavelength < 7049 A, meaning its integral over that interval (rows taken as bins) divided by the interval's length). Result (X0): 0.018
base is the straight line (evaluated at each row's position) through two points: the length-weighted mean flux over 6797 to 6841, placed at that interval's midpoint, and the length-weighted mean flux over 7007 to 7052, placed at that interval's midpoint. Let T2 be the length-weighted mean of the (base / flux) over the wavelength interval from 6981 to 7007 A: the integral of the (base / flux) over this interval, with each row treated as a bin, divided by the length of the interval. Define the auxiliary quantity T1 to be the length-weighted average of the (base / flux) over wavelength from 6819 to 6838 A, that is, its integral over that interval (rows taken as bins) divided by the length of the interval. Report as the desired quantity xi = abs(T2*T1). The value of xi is 1.01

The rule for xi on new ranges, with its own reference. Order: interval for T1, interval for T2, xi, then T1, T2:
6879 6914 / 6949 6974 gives 0.98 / 1.00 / 0.99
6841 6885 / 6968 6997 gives 1.00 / 1.01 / 0.99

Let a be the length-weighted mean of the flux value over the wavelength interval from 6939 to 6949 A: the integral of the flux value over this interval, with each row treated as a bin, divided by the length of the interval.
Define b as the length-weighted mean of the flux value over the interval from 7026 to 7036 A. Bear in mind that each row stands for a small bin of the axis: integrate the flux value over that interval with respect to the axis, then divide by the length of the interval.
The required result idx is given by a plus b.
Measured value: 27.5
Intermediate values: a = 13.83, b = 13.7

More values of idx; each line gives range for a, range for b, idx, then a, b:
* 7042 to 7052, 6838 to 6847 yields 28.5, 13.90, 14.6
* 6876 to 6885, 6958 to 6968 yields 27.9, 13.87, 14.0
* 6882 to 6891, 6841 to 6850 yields 28.1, 13.96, 14.1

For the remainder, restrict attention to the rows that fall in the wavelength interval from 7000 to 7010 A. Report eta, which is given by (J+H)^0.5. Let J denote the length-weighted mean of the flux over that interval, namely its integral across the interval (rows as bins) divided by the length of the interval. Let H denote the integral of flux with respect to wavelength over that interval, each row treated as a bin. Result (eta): 12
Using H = 136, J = 13.6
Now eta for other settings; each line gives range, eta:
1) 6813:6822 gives 12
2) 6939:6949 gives 12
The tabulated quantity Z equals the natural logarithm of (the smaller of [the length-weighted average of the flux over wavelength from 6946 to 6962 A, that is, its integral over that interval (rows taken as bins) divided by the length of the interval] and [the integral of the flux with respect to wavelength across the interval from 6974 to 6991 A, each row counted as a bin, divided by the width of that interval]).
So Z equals 2.628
